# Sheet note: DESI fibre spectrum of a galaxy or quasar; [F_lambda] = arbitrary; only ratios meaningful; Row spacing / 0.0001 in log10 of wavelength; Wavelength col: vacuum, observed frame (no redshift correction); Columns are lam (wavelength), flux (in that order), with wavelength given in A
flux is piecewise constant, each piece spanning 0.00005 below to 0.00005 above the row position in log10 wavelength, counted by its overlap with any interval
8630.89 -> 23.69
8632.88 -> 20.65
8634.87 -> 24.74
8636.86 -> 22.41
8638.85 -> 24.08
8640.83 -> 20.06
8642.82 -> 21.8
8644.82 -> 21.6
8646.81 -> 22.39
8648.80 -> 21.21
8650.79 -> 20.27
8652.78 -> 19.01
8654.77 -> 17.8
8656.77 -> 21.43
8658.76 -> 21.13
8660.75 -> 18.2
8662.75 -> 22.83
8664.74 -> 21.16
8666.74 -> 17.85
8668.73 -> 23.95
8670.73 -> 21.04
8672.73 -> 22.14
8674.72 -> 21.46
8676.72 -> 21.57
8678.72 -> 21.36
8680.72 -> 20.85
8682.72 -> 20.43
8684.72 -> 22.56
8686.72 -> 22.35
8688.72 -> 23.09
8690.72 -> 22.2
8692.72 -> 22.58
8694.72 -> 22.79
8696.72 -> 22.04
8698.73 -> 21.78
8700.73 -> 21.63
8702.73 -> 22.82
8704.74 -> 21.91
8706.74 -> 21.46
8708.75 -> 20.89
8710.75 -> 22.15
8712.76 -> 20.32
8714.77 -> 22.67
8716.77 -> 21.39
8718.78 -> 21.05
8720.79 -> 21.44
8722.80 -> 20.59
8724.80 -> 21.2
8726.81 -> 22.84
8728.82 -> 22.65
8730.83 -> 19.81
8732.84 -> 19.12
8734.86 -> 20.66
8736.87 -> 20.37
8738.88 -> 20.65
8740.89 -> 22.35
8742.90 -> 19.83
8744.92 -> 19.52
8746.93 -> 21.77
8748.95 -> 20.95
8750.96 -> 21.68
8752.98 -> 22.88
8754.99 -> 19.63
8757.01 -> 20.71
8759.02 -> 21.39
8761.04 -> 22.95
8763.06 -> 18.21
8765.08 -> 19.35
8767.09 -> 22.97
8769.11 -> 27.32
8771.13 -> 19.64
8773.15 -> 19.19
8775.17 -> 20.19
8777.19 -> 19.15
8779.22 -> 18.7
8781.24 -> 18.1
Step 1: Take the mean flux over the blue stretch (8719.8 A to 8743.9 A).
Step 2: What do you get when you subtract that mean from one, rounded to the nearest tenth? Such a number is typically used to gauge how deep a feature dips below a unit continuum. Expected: -20.0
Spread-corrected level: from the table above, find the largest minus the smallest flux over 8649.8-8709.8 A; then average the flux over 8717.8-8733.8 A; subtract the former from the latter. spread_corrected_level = 14.9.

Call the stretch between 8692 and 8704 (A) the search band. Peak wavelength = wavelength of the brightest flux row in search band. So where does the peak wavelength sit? 8702.73 A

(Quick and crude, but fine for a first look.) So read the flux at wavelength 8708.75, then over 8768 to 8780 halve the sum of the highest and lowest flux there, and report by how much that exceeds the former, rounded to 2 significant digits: 2.1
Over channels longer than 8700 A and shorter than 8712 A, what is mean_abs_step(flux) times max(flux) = 20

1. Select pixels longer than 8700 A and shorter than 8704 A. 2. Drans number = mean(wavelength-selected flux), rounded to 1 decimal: 22.2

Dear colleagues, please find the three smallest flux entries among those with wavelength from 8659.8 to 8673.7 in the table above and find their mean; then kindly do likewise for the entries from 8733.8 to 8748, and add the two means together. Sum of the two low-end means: 38.9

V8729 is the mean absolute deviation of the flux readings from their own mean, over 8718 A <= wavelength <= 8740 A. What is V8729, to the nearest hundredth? 0.81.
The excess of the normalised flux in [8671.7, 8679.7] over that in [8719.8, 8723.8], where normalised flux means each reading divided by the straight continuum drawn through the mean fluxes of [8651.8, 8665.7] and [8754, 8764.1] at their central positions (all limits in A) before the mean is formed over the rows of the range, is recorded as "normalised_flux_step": 0.04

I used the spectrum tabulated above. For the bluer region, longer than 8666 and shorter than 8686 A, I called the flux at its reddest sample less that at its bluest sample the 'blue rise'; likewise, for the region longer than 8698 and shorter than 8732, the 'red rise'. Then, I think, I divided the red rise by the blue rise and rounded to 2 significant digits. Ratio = -0.42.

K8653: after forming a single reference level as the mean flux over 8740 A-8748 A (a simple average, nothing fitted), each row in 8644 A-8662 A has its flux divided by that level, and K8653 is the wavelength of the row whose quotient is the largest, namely 8646.81 A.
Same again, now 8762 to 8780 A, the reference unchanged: 8769.11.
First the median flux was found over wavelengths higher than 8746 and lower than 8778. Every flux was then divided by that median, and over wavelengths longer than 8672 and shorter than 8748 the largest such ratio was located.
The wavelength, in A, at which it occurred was 8688.72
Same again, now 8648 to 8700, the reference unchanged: 8668.73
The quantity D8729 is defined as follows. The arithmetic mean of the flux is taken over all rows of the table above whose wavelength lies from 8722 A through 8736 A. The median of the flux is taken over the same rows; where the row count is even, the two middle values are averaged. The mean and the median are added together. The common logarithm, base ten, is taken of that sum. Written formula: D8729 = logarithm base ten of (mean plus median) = 1.62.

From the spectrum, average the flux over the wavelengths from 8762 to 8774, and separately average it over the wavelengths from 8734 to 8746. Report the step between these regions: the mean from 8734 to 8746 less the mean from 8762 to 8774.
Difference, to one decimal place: -0.6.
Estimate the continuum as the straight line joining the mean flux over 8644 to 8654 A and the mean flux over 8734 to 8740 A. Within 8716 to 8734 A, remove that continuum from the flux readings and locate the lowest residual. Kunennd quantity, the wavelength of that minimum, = 8732.84 A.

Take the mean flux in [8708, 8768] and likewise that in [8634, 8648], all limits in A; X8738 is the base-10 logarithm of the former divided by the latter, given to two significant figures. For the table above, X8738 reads -0.027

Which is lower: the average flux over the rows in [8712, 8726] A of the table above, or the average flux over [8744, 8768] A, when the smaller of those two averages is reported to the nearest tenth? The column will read 21.0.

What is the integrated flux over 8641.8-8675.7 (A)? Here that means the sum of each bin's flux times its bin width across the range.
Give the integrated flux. 708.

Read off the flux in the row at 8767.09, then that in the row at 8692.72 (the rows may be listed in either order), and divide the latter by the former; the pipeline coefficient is 0.98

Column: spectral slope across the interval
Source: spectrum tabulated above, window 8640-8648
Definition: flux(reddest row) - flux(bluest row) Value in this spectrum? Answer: 2.3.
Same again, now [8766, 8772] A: -3.3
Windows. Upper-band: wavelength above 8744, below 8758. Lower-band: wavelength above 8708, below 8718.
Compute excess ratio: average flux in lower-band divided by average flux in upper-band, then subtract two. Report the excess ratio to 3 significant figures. -0.978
